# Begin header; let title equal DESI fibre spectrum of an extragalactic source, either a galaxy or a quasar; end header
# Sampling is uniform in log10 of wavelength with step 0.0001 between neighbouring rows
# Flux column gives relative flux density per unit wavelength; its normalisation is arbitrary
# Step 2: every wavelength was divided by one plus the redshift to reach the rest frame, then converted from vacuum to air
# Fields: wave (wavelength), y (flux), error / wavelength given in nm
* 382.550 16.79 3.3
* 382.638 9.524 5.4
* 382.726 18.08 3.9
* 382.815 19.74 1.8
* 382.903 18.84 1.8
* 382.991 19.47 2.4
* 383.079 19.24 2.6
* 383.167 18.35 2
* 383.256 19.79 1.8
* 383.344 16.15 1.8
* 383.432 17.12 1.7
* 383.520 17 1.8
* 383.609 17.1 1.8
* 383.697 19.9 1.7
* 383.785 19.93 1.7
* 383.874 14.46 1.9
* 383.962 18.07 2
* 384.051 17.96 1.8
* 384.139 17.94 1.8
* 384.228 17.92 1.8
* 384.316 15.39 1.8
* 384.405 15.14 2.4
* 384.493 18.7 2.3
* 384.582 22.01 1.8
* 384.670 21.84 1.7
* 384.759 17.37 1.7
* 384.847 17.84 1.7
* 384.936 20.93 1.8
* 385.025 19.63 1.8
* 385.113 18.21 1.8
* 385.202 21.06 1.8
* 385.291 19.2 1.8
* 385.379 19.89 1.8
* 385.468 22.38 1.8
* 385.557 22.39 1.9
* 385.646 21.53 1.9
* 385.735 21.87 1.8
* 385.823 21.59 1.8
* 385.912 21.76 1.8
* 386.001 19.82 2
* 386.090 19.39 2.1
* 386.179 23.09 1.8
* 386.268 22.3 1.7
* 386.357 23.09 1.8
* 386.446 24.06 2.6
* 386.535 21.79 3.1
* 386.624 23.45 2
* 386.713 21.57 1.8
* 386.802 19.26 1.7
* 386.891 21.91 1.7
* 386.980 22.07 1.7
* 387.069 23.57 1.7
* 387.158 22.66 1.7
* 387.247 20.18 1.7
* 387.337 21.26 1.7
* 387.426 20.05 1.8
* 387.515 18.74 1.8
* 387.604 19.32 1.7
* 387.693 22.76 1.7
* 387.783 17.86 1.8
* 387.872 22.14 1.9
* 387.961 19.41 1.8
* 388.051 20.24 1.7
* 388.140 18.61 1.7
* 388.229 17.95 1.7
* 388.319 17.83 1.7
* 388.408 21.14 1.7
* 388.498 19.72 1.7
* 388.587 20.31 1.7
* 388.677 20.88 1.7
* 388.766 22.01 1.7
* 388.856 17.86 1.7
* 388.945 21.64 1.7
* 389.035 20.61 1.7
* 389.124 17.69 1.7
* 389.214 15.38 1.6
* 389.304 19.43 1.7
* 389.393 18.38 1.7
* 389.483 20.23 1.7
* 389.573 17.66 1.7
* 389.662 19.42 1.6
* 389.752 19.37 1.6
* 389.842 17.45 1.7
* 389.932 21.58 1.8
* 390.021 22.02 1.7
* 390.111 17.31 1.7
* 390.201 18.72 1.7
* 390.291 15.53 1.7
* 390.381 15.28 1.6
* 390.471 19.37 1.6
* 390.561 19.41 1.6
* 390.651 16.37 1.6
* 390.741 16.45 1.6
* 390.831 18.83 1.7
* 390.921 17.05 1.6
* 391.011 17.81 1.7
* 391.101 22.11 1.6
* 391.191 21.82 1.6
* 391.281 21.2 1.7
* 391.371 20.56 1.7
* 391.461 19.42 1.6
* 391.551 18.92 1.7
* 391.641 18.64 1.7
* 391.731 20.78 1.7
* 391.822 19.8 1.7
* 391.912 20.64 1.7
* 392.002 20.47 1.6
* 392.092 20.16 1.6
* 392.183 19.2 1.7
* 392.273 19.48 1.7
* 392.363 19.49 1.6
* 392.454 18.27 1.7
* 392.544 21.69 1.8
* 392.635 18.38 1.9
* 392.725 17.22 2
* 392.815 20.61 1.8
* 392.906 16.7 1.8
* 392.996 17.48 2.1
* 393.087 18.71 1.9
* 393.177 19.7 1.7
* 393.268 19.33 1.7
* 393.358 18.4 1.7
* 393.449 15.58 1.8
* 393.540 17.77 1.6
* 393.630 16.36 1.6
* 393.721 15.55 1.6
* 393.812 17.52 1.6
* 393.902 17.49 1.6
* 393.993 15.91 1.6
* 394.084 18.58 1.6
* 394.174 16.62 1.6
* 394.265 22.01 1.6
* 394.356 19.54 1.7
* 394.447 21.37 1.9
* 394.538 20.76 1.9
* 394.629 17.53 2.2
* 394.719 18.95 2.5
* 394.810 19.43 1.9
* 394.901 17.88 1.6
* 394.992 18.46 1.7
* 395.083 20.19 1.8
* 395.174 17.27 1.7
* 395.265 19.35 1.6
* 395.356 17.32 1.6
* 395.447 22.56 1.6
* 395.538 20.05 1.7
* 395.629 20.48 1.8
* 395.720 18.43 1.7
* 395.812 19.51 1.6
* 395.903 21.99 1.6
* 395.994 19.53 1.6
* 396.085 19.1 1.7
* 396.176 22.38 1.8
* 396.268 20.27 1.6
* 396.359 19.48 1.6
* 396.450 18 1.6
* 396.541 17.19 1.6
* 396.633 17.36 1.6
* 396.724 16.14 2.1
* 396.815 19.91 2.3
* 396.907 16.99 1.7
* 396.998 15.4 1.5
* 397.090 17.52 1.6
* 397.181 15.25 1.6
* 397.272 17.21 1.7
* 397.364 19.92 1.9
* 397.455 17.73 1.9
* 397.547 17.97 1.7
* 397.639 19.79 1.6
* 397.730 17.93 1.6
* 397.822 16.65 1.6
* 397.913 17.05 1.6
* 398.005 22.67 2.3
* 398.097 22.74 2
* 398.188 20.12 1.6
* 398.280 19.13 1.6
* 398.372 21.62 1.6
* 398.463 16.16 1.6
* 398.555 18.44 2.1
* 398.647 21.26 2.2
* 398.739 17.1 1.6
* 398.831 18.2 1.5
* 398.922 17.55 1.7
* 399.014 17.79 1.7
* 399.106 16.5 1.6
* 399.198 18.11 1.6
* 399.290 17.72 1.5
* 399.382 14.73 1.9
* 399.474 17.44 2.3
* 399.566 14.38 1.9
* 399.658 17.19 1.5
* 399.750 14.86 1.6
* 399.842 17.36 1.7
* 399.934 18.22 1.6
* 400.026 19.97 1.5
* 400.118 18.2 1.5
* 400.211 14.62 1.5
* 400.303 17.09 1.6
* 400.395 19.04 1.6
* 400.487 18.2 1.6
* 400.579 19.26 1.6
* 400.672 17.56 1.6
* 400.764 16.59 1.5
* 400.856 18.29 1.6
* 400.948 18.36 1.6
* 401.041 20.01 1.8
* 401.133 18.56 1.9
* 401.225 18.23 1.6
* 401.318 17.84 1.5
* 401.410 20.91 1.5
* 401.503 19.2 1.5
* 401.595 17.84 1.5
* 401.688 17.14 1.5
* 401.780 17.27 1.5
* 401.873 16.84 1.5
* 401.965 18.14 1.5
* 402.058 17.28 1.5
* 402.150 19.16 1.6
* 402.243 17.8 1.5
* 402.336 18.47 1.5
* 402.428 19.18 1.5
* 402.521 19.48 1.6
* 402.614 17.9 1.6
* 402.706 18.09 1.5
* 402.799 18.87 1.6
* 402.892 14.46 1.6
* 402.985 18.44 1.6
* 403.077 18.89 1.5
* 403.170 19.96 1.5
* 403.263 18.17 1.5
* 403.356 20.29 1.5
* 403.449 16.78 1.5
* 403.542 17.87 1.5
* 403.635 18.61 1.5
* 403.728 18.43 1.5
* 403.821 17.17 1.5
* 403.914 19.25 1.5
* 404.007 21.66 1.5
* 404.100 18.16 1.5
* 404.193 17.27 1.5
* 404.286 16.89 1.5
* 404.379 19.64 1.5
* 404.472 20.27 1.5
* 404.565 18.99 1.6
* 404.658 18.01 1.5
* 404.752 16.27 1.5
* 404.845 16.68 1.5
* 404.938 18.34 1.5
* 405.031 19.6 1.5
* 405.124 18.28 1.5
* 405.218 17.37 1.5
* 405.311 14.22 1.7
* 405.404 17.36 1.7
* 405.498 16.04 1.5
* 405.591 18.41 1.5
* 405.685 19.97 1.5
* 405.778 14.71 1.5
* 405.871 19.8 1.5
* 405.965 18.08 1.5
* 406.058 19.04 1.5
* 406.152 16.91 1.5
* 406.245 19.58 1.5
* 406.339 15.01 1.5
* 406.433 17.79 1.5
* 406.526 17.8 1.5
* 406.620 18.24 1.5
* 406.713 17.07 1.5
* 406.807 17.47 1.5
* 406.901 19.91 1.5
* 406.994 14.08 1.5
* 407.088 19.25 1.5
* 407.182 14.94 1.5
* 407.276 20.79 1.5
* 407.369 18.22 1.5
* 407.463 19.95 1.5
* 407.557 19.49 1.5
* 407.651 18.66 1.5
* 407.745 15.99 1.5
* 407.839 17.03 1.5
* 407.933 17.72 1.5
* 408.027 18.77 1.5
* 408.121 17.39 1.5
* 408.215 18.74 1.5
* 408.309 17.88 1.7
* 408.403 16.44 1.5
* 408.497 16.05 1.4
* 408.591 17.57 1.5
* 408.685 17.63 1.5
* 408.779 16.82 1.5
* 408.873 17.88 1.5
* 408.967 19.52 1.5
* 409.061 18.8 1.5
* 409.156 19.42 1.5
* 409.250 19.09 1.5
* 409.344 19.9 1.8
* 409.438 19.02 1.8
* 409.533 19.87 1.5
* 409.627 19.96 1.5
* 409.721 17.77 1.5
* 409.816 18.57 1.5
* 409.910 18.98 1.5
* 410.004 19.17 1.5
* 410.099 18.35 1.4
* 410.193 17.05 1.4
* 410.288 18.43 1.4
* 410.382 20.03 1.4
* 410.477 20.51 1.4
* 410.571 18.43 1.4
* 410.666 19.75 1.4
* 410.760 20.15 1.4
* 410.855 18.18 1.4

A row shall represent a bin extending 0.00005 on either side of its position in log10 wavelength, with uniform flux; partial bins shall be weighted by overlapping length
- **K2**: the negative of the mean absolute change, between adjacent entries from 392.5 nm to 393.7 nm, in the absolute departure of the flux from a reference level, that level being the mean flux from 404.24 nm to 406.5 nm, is -1.3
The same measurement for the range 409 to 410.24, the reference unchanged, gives -0.7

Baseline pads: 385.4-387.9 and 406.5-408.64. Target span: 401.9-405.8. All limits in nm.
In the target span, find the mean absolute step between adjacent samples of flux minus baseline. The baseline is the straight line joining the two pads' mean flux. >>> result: 1.7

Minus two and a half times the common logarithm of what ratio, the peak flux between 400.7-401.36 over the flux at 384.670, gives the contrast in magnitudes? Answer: 0.10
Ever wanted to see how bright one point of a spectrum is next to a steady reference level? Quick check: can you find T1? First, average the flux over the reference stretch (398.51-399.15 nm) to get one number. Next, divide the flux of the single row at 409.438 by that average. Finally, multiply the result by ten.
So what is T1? 10.5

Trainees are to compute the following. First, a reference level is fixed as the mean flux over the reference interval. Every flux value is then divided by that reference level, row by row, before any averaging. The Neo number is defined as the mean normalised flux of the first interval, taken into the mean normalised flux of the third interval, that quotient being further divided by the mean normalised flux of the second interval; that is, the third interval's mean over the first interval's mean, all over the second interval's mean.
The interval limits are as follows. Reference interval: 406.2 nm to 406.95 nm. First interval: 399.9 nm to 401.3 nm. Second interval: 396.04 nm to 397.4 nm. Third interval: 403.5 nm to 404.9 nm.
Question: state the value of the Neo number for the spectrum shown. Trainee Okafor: 1.00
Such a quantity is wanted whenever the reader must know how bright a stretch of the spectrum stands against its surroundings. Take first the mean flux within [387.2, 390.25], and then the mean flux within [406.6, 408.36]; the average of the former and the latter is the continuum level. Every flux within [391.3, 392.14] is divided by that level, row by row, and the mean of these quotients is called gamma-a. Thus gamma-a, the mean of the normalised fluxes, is 1.06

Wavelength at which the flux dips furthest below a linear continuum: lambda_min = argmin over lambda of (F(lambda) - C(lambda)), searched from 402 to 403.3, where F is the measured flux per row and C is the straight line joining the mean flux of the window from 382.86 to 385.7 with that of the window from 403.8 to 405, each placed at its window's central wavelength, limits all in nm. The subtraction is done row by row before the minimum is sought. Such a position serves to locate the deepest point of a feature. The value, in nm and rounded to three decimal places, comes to 402.892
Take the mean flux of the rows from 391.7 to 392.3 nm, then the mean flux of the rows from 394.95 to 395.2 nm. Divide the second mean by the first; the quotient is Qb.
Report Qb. 0.93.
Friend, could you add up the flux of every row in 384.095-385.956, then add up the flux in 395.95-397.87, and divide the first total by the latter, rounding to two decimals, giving 1.09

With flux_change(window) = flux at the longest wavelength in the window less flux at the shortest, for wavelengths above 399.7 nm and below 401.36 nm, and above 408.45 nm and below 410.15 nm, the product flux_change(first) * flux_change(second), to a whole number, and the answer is 7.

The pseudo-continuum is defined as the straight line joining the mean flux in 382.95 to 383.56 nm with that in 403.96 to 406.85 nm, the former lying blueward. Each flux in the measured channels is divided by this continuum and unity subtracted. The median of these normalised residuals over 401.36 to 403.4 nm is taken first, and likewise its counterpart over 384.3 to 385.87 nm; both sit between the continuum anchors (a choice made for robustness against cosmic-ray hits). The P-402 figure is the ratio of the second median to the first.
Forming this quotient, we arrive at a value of 6.0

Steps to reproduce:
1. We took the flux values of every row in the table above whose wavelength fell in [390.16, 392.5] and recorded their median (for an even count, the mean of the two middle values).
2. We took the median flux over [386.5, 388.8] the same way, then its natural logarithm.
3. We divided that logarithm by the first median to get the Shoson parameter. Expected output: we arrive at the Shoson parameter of 0.156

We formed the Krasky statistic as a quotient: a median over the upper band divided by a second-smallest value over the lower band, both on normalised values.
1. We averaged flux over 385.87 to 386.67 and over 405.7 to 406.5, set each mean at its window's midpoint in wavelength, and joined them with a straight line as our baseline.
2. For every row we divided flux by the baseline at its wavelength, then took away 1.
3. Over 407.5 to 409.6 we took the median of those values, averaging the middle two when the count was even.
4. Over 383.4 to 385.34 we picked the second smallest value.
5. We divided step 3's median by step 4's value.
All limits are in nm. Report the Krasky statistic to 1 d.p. -0.2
